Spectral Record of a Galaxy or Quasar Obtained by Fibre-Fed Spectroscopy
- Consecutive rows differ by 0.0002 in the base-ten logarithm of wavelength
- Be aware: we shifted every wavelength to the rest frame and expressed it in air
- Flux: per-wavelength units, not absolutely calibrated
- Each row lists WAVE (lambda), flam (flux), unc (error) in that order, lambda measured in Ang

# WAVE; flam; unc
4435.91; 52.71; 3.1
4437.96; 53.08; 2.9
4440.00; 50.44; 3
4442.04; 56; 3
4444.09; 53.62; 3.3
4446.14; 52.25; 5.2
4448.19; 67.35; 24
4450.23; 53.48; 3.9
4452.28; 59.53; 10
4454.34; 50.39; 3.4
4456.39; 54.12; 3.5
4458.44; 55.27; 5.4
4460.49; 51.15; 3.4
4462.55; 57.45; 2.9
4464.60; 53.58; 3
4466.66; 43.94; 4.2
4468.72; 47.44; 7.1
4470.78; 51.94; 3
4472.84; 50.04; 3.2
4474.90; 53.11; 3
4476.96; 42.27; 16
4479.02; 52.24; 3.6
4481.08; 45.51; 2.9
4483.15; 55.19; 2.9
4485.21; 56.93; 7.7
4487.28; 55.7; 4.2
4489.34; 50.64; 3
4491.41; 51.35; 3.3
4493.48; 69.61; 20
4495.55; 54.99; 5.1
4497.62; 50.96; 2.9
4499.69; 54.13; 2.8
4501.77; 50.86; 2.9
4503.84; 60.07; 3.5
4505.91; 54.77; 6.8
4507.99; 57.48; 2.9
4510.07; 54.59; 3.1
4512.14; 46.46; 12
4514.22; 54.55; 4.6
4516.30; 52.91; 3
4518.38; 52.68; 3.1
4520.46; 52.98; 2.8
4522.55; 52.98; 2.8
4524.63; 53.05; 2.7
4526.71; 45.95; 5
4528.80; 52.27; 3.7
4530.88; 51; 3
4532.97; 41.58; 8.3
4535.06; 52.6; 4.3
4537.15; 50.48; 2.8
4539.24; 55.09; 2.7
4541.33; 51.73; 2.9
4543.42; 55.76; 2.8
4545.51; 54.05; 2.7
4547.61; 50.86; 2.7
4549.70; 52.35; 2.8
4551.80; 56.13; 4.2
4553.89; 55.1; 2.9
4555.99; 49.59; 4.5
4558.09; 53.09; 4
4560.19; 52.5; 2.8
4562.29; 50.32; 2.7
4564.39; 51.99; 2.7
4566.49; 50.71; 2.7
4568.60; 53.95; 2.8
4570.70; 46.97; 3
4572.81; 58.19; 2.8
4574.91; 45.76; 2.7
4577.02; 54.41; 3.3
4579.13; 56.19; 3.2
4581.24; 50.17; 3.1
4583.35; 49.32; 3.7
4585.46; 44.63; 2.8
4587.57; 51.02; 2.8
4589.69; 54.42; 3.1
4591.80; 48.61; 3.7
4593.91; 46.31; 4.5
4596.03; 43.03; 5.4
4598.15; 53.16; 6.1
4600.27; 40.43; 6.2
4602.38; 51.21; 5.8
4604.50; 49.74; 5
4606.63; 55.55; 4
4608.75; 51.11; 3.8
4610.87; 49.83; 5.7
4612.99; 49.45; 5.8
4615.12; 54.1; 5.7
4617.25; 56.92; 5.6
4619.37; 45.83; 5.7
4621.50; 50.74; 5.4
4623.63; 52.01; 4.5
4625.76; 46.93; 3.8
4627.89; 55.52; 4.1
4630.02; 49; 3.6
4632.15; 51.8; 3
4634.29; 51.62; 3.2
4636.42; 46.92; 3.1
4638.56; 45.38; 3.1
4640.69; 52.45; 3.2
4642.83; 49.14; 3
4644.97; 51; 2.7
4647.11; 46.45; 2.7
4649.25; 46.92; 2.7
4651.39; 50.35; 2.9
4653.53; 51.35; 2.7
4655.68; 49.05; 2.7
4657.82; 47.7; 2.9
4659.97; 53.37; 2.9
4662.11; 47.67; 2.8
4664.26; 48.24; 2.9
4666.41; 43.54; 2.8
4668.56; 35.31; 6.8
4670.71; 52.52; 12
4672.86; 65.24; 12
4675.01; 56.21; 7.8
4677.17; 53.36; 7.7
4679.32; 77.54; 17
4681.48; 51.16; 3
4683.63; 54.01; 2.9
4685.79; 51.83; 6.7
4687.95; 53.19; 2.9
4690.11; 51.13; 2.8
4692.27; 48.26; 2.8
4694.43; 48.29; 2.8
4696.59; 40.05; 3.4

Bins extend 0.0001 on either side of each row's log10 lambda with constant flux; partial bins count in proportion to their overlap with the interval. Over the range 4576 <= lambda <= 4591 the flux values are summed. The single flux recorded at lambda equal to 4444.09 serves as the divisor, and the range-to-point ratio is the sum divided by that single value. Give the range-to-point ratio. 6.7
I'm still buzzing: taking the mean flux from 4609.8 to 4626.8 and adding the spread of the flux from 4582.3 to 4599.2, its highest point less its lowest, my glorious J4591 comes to 62.1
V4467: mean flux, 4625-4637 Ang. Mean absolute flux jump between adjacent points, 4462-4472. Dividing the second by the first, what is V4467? 0.11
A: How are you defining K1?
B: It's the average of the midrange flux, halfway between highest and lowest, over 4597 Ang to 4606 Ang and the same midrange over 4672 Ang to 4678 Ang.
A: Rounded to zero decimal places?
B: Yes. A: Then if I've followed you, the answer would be 53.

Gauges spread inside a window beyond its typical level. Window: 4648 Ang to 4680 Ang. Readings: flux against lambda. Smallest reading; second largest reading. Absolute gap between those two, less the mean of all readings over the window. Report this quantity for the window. -22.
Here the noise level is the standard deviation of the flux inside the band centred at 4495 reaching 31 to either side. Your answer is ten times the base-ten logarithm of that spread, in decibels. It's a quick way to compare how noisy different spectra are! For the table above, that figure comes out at 7.0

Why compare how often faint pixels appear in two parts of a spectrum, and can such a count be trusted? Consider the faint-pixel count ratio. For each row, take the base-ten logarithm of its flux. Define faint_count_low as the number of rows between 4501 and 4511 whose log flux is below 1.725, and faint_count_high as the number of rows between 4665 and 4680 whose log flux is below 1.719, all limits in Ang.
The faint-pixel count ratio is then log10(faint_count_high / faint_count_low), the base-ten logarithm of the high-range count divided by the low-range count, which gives 0.30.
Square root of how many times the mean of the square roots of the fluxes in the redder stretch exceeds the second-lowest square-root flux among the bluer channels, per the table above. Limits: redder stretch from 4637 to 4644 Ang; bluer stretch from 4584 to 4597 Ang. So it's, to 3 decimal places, 1.023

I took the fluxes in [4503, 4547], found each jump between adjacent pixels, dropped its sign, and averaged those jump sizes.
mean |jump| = 4.0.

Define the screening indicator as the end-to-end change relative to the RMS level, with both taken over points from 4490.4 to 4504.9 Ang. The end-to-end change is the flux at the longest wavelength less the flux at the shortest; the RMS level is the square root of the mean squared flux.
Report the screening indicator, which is 0.15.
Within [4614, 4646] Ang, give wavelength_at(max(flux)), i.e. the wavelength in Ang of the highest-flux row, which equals 4617.25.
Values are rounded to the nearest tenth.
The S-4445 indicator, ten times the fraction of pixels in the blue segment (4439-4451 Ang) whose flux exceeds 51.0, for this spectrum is 8.3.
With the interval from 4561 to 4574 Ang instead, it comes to 5.0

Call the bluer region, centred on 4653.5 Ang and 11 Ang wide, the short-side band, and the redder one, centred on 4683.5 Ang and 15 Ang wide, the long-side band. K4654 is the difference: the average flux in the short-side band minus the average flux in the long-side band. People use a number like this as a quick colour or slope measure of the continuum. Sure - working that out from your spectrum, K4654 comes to -7.0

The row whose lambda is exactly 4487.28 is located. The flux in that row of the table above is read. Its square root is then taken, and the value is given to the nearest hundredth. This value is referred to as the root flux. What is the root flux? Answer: 7.46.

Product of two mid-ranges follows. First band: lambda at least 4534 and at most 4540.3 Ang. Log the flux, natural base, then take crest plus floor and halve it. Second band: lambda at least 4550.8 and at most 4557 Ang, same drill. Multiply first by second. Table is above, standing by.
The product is 15.7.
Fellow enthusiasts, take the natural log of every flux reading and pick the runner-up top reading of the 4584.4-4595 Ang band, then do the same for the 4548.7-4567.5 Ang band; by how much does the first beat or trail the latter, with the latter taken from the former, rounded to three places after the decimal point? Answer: -0.077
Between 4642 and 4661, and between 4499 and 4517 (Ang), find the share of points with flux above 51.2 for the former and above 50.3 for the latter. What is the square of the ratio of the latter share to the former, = 16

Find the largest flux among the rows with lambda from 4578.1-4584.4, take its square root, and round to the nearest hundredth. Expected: 7.50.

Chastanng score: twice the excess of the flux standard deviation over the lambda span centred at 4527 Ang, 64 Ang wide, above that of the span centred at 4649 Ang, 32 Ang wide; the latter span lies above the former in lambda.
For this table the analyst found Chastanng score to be 2.2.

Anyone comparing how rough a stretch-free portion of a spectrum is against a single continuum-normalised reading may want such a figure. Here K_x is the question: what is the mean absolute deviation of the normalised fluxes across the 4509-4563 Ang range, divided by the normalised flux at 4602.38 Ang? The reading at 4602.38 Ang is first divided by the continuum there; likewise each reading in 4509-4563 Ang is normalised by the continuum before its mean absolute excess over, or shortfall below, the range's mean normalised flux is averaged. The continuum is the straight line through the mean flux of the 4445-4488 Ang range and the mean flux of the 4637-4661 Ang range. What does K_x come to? 0.043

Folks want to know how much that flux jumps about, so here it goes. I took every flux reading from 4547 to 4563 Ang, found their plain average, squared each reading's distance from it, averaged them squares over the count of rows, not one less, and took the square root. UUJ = 2.1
